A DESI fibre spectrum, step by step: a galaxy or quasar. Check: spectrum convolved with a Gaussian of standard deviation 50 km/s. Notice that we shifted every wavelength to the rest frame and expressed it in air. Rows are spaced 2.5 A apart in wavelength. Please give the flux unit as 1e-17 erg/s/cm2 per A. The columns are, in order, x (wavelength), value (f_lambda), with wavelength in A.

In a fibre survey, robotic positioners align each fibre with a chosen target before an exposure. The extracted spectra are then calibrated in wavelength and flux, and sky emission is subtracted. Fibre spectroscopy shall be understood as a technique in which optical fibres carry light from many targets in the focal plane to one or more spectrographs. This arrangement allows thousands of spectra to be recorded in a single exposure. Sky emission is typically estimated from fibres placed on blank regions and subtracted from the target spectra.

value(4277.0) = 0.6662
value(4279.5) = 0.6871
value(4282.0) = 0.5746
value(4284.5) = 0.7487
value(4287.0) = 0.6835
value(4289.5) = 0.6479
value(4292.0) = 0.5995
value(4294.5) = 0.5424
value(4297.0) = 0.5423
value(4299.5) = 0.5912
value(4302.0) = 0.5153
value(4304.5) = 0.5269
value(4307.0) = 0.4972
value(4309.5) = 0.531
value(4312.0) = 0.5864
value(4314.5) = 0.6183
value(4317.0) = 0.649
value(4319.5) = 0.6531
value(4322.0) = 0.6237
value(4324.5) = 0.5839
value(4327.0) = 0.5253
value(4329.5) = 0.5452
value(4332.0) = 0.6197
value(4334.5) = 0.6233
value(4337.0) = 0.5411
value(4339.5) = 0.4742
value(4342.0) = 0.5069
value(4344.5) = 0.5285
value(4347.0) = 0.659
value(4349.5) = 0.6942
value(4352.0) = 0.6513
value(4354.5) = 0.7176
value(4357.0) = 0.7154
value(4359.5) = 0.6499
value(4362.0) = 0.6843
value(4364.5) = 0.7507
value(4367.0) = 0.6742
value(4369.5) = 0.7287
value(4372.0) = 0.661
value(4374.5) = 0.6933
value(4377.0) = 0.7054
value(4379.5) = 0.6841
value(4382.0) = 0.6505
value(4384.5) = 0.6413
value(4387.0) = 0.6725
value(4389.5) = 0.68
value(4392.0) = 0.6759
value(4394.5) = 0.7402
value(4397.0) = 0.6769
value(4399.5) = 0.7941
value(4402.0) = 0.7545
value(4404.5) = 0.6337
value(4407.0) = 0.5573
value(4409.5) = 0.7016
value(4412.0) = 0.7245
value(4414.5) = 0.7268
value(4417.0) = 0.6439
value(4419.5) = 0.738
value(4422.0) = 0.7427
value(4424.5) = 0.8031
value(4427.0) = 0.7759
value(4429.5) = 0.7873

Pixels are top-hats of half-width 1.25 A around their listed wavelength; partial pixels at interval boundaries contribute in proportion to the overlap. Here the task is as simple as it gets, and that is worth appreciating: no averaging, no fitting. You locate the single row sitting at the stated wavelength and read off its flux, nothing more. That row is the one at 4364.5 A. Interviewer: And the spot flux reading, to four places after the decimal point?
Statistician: 0.7507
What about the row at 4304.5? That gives 0.5269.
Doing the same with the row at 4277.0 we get 0.6662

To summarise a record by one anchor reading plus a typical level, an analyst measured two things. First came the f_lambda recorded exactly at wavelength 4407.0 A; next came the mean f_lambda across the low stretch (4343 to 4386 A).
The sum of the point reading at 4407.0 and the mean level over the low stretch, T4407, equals 1.23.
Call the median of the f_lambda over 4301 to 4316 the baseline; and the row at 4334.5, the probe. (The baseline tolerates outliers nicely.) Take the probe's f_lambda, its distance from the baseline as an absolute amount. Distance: 0.094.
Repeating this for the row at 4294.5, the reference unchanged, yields 0.013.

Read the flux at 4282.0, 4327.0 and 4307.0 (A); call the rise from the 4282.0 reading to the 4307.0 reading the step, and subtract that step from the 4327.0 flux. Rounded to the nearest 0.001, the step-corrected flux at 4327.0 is 0.603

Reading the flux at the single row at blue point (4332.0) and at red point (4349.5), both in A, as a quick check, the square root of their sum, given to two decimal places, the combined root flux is 1.15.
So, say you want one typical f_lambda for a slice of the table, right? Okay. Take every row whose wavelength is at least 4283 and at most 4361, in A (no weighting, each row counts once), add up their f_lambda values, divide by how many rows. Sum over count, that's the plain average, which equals 0.60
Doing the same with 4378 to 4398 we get 0.68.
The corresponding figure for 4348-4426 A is 0.70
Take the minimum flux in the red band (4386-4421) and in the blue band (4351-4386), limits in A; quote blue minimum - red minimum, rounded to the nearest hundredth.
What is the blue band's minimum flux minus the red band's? 0.08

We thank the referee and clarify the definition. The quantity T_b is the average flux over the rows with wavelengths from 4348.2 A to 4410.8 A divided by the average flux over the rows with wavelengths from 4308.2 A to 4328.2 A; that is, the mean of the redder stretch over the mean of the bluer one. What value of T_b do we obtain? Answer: 1.15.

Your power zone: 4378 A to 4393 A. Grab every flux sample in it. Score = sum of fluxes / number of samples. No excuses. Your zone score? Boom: 0.67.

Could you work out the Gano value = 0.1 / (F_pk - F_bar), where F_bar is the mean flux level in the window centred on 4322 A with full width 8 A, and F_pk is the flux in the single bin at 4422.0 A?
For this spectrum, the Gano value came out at 0.8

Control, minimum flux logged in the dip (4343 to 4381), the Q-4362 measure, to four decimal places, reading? 0.5285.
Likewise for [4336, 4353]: 0.4742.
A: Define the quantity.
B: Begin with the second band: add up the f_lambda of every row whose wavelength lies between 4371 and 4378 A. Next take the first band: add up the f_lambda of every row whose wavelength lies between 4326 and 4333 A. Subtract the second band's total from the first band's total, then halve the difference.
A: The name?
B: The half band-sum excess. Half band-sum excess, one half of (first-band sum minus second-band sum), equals -0.18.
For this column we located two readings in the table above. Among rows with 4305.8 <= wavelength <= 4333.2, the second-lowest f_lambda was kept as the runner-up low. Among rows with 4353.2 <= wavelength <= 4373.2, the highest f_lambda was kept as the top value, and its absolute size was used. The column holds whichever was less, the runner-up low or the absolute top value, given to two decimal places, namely 0.53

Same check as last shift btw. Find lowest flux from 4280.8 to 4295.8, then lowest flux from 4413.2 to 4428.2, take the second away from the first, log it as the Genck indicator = -0.10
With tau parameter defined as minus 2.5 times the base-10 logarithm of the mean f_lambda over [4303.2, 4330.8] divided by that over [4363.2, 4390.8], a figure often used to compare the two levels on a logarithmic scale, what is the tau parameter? 0.19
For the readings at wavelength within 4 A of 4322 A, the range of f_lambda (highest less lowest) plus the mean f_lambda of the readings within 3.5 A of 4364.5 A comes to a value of 0.77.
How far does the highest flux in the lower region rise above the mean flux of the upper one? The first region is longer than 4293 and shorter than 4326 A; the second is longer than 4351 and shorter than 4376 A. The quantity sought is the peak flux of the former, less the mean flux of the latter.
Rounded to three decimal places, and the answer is -0.040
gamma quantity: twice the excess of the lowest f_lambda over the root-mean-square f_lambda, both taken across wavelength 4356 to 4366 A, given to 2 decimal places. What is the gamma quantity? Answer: -0.10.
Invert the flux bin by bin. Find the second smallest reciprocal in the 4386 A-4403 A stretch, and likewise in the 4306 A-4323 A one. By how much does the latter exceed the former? 0.22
